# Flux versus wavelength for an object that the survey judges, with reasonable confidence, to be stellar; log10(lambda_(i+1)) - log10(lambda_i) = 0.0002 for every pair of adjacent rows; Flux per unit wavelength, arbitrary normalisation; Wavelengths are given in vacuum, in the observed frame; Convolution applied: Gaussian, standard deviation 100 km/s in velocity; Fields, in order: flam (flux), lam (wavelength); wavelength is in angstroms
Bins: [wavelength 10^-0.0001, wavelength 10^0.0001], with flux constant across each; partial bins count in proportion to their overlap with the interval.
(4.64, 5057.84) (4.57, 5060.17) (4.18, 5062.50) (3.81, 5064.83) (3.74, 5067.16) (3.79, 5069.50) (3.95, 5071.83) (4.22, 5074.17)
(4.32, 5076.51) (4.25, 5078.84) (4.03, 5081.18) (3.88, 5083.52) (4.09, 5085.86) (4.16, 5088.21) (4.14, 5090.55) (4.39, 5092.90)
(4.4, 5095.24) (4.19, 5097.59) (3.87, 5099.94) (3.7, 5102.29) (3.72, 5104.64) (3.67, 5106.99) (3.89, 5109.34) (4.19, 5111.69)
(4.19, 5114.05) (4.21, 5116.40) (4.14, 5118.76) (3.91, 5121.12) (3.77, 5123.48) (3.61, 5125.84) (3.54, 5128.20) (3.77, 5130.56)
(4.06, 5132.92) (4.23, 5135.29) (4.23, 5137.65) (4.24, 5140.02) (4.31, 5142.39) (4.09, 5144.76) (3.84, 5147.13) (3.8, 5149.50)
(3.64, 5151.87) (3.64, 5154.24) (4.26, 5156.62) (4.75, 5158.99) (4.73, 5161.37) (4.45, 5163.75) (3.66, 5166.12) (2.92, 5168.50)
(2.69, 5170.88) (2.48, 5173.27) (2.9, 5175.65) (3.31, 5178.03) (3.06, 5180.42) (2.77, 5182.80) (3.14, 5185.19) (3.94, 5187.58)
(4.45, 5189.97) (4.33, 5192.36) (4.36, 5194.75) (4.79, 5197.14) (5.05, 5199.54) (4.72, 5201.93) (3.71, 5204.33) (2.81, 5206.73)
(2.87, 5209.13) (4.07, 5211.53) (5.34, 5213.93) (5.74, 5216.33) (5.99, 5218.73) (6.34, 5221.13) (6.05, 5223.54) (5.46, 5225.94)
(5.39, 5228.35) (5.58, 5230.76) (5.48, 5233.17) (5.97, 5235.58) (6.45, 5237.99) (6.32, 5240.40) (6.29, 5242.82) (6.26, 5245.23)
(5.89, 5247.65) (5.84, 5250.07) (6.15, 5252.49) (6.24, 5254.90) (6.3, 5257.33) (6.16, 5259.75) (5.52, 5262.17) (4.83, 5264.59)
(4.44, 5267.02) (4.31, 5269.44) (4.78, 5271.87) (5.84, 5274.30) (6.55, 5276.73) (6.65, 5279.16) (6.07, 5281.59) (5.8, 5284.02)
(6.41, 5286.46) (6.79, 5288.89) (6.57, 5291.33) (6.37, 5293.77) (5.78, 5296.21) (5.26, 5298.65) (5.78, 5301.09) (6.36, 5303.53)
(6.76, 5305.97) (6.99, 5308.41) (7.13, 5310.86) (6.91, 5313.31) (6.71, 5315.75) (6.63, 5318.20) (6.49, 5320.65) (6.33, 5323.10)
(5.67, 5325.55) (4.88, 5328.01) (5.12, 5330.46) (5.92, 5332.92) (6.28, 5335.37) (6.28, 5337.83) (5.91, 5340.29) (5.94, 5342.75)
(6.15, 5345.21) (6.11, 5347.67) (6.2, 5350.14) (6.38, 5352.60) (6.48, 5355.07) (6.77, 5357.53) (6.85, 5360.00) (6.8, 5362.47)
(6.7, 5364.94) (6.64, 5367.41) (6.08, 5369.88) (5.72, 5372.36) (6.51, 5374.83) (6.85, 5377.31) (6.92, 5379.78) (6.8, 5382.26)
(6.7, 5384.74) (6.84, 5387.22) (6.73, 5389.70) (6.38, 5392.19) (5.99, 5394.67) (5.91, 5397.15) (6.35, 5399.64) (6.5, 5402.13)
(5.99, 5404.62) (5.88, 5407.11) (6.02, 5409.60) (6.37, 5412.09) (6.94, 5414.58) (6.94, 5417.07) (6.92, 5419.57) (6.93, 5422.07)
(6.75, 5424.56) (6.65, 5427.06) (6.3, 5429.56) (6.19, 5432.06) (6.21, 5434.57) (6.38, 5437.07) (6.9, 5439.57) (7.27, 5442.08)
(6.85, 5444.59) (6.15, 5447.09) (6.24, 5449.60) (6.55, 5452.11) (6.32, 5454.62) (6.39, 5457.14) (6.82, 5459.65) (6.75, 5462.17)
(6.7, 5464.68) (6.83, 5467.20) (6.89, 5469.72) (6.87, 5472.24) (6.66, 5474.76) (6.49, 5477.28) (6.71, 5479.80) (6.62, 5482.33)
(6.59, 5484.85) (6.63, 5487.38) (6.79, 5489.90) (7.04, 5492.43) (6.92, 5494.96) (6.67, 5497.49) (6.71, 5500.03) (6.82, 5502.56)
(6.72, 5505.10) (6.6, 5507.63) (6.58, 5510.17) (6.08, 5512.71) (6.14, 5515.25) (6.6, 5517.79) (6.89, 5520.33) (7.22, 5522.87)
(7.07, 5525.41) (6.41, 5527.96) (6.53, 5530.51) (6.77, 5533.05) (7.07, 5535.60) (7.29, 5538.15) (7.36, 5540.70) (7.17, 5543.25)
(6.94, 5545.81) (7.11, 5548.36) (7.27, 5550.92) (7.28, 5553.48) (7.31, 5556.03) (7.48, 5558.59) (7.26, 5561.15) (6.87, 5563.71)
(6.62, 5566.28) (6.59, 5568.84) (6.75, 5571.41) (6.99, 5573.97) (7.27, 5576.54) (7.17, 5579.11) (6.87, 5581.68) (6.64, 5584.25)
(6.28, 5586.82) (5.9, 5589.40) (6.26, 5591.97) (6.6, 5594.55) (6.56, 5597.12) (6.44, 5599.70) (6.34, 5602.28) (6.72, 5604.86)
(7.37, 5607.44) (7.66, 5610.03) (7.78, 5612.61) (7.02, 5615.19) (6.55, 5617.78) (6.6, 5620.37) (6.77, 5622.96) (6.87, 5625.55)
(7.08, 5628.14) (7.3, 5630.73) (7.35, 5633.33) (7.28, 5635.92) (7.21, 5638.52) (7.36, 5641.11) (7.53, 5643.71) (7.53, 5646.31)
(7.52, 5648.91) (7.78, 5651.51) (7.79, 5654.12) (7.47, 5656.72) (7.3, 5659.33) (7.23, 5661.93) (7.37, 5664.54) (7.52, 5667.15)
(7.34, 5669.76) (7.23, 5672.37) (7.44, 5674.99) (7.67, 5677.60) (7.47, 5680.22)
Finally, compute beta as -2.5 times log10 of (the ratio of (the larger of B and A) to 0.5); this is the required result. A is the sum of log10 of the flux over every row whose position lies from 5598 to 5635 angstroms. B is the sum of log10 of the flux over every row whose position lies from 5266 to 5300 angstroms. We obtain -3.43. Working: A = 11.8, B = 10.7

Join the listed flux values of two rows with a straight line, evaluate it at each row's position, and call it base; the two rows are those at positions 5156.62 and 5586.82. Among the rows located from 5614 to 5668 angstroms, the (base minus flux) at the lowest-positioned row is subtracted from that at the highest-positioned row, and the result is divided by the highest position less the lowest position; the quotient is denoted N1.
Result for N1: -0.005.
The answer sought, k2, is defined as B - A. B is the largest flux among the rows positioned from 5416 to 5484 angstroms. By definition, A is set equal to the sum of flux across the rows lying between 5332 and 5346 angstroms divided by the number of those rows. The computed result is 1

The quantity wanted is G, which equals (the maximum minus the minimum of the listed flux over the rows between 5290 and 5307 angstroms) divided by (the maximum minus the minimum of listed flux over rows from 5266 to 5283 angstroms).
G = 0.6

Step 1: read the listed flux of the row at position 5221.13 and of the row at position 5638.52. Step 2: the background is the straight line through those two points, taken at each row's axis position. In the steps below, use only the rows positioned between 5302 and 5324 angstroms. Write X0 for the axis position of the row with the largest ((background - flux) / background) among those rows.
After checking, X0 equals 5323.10 angstroms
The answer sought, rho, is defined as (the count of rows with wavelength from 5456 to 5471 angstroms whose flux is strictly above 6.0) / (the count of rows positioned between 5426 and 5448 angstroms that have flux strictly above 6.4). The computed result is 1.5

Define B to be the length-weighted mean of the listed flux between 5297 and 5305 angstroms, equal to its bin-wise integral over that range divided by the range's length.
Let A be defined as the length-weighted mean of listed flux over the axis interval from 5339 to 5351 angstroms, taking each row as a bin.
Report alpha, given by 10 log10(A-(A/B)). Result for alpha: 7.0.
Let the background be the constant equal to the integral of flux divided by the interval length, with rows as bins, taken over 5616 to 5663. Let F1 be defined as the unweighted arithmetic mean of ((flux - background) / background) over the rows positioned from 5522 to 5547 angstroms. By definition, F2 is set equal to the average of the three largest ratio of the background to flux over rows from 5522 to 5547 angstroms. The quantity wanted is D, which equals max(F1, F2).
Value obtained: 1.10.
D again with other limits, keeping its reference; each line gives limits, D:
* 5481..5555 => 1.17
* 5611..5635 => 1.09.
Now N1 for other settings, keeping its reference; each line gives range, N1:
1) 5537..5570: 0.028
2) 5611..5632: 0.031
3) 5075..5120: 0.009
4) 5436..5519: 0.002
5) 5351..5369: -0.013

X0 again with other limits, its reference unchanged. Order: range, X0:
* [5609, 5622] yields 5617.78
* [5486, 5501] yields 5487.38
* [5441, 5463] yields 5447.09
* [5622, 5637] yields 5622.96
